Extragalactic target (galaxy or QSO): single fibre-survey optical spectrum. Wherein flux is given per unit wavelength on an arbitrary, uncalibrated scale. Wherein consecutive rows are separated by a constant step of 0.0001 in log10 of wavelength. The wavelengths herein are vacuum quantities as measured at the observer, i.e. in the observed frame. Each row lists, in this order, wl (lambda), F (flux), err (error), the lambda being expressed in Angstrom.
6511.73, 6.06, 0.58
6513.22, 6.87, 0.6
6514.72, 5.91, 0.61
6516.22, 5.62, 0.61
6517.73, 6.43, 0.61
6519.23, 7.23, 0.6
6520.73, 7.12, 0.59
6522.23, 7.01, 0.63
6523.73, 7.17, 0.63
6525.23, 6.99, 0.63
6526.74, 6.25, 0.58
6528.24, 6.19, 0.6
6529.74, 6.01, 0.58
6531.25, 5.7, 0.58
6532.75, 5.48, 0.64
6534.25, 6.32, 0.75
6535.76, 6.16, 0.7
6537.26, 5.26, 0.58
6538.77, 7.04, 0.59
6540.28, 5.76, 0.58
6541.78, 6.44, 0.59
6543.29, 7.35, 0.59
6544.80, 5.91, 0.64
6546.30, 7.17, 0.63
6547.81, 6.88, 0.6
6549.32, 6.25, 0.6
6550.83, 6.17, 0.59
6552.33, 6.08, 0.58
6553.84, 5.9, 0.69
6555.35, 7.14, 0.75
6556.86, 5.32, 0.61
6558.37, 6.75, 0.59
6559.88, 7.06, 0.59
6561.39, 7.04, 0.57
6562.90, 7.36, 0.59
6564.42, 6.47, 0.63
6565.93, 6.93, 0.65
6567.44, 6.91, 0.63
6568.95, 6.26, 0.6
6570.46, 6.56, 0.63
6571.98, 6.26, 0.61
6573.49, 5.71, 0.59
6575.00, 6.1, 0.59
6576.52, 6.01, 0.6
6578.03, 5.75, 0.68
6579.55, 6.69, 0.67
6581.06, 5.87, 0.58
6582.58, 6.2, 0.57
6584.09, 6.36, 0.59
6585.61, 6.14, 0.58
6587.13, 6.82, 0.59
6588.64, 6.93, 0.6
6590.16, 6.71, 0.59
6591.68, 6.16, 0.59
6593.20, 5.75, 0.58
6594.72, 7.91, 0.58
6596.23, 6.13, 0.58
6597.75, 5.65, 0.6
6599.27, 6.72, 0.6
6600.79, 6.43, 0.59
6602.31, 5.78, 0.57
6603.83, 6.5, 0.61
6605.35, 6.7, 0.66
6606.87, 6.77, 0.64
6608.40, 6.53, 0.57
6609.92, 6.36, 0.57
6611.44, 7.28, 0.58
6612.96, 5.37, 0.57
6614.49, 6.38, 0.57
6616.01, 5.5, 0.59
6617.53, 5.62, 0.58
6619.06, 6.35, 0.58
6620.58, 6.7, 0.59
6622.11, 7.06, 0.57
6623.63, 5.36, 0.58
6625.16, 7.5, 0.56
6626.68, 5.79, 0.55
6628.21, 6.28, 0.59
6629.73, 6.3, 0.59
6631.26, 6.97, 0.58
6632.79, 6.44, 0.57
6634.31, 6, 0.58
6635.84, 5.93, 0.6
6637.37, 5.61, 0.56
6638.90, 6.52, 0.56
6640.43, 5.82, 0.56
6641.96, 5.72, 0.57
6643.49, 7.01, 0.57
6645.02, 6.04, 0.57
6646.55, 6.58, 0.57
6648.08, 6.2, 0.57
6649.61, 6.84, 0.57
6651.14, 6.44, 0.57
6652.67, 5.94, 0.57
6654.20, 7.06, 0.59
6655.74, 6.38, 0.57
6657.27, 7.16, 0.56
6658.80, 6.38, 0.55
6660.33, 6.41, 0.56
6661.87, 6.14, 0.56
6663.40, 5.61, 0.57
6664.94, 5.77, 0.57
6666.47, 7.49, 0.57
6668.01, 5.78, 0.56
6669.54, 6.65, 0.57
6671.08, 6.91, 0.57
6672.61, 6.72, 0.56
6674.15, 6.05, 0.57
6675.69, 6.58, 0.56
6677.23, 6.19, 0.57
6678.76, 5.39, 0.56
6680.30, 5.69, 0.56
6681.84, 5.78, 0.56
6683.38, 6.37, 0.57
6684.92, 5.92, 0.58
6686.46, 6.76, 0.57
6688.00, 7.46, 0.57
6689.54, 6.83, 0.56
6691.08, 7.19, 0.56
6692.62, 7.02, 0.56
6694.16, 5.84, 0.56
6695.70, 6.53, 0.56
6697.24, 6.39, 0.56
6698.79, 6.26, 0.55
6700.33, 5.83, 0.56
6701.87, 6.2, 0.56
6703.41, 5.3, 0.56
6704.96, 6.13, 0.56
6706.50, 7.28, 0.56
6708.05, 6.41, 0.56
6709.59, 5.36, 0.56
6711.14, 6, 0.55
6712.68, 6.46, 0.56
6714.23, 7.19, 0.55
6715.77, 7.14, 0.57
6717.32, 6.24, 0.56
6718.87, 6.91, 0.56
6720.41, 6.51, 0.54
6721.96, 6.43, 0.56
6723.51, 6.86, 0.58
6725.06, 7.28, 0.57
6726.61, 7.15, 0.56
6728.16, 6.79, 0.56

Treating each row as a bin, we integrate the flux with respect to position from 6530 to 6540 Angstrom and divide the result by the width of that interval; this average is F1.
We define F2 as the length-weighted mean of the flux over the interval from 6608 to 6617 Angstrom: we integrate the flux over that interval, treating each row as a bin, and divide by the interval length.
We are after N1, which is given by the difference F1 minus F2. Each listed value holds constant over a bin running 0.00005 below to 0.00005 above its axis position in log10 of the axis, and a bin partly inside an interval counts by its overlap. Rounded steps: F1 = 6.0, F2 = 6.21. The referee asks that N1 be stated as -0.23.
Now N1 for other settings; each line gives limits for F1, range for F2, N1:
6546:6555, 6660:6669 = 0.20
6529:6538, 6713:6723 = -0.90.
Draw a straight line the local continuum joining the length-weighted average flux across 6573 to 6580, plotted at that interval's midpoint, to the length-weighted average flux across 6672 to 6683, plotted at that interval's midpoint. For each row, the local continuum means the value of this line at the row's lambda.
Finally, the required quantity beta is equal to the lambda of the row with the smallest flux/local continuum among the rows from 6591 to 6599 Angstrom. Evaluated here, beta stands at 6597.75 Angstrom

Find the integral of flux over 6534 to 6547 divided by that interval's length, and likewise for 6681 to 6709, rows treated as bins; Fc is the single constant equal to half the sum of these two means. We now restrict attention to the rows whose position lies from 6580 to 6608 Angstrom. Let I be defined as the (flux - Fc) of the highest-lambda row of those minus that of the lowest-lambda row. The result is 0.9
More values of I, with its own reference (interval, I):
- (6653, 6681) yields -1.4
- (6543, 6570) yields -1.1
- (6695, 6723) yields -0.1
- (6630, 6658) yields 0.2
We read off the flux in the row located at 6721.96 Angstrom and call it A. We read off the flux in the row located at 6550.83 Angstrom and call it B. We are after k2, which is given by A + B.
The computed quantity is 12.6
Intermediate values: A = 6.43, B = 6.17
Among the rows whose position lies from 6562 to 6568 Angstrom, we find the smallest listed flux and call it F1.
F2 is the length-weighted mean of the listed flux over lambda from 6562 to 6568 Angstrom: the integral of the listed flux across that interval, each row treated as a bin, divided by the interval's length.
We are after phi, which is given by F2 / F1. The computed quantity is 1.07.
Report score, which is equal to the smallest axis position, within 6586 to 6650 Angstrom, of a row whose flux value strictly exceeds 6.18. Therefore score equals 6587.13 Angstrom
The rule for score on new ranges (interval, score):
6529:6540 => 6534.25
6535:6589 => 6538.77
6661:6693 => 6666.47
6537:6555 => 6538.77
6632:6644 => 6632.79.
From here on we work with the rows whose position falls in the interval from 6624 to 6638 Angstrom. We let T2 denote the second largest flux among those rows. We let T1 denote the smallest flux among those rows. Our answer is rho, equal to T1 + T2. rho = 12.6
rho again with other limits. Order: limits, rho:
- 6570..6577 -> 12.0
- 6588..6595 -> 12.7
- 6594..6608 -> 12.4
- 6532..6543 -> 11.7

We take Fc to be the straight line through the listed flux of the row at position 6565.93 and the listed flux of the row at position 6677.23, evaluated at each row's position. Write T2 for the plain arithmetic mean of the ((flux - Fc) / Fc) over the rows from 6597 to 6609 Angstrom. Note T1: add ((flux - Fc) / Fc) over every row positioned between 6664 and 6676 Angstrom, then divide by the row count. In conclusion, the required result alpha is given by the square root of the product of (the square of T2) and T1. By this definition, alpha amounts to 0.009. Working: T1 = 0.041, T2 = -0.044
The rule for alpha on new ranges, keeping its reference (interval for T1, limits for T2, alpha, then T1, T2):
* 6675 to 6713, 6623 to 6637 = 0.006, 0.035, -0.034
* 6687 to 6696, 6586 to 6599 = 0.013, 0.118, -0.037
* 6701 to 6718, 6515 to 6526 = 0.015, 0.061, -0.060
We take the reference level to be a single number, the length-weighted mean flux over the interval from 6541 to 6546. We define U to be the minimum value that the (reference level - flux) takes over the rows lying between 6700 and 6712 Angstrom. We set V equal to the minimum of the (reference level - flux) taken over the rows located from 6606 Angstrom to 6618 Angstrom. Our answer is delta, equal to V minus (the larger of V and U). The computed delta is 0.0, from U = -0.7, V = -0.66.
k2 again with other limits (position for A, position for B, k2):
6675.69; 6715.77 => 13.7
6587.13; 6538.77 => 13.9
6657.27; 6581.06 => 13.0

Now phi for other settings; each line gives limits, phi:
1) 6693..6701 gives 1.07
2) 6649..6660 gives 1.11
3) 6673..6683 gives 1.11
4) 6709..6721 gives 1.21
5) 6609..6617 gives 1.15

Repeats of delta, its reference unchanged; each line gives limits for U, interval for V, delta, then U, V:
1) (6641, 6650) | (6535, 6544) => -0.3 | -0.4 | -0.73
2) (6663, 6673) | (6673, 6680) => 0.0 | -0.9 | 0.04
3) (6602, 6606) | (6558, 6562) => -0.4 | -0.1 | -0.44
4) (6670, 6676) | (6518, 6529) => -0.3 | -0.3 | -0.61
